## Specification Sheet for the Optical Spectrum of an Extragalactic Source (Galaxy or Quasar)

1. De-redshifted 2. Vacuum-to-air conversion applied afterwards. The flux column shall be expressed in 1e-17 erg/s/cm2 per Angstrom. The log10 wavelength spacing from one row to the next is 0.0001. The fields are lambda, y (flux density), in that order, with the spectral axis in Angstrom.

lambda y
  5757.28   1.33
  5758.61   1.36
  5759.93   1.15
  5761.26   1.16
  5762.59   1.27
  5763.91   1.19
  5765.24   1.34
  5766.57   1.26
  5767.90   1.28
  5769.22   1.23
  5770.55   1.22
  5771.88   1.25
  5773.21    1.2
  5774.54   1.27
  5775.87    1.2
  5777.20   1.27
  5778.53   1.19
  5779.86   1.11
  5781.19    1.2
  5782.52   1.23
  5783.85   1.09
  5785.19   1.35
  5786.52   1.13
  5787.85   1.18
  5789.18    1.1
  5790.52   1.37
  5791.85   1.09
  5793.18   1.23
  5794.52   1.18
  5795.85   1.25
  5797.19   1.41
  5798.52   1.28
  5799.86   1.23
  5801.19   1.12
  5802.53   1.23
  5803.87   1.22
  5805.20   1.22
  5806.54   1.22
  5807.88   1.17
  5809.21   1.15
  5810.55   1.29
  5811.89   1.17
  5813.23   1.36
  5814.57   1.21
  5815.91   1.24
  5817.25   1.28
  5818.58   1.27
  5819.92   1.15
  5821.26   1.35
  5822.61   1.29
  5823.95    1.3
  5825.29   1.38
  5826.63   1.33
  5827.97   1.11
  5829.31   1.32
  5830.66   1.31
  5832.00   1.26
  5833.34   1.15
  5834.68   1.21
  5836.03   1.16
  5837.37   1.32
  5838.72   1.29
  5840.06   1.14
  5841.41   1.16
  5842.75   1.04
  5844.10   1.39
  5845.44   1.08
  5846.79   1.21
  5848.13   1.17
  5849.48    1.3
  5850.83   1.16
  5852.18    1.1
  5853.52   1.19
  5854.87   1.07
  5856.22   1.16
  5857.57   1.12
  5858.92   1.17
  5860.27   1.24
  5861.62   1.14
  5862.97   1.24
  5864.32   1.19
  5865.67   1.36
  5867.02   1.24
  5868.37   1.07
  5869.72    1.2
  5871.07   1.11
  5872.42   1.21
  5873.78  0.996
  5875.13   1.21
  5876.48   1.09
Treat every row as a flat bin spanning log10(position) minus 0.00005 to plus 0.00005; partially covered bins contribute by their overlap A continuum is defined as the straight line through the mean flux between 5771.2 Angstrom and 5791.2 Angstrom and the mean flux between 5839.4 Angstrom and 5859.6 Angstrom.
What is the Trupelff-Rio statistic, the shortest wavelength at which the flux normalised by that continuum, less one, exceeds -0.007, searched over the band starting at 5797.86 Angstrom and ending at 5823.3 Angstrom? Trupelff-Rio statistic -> 5798.52 Angstrom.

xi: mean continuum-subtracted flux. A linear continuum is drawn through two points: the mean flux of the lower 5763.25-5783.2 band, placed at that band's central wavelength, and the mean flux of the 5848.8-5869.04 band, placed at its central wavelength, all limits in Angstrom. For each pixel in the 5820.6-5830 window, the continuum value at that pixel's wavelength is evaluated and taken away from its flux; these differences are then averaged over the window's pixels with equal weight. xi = 0.096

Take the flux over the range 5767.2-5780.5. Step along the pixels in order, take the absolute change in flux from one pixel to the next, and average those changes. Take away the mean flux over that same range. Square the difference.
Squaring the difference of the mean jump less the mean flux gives 1.36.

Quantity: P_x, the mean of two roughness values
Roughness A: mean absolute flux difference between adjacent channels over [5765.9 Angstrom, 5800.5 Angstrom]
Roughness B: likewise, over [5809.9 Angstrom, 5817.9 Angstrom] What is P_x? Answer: 0.104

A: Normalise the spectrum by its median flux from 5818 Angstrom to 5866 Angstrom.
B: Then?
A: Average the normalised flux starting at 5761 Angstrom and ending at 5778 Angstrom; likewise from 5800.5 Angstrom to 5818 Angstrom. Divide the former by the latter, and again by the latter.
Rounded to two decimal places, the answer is 1.00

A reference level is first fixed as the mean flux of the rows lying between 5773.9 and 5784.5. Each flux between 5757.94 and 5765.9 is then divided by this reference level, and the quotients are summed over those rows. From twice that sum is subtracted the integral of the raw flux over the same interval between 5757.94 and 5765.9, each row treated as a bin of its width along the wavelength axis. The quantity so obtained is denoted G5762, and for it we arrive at 2.59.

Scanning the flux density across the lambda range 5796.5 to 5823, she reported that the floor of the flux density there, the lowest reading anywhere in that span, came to 1.12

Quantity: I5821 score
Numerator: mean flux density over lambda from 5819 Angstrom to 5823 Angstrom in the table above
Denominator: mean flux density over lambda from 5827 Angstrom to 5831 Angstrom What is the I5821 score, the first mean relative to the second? 1.01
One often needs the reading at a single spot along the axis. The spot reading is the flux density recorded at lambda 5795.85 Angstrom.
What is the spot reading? 1.25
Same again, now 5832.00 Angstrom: 1.26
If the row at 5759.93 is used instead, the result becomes 1.15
